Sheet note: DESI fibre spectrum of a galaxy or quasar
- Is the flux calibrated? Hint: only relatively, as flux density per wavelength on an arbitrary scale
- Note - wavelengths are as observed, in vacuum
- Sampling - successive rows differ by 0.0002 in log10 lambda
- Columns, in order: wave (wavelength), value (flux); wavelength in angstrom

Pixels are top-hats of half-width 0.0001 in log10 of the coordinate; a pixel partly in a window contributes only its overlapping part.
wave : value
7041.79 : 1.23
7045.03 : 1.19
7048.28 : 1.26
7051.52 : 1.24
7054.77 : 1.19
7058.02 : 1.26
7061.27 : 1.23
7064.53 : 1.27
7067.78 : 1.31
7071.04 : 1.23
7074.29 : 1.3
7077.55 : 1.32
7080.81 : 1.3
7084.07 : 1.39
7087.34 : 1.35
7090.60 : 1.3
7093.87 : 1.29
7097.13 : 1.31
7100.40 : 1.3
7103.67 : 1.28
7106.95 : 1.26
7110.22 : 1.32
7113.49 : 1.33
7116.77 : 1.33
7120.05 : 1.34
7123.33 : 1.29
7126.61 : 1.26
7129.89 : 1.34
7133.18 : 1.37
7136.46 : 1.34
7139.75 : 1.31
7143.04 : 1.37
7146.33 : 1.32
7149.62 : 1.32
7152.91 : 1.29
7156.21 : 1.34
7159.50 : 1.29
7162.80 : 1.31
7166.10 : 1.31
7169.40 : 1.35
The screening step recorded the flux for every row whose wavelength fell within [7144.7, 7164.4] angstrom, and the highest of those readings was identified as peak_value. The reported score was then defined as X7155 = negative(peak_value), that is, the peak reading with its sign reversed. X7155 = -1.340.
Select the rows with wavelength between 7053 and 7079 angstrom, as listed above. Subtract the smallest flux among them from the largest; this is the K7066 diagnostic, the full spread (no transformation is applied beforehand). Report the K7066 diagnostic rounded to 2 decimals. 0.13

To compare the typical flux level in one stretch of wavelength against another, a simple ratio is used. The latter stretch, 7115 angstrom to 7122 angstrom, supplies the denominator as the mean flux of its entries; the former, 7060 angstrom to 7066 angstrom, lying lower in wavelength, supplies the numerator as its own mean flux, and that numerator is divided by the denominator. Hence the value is 0.94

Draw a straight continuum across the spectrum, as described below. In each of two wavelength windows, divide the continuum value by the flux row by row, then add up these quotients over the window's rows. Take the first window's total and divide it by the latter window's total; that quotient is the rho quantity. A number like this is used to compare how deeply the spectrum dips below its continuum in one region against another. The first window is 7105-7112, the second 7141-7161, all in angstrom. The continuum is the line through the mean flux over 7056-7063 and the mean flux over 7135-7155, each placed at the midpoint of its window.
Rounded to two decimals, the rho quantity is 0.33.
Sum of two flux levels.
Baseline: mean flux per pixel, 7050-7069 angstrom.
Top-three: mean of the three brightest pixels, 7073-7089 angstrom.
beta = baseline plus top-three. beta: 2.60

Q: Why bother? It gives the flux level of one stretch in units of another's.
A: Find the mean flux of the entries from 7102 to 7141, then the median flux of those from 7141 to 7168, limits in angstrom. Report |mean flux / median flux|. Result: 0.999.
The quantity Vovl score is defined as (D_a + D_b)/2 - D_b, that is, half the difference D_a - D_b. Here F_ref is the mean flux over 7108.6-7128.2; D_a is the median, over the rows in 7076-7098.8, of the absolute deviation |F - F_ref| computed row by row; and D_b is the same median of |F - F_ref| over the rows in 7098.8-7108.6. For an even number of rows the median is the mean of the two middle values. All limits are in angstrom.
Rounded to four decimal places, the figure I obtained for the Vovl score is -0.0100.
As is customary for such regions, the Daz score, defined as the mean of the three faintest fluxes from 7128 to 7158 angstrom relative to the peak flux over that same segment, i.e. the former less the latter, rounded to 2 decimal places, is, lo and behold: -0.06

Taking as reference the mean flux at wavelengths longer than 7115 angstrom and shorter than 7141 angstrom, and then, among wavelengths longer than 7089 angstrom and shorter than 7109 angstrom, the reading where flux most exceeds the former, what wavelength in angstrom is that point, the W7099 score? 7097.13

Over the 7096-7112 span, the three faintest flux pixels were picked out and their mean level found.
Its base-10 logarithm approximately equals 0.107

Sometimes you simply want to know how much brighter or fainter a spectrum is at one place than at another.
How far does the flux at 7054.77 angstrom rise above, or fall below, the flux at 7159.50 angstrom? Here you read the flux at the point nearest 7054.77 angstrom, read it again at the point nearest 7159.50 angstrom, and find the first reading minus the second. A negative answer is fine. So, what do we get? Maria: -0.100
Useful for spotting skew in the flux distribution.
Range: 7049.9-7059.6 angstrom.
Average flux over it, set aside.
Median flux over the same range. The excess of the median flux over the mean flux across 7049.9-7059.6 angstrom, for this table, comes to 0.010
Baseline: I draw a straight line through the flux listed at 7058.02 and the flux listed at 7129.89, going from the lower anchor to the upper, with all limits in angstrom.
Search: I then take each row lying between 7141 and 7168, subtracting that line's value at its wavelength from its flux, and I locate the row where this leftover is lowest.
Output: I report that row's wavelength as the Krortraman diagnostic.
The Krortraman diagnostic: 7159.50 angstrom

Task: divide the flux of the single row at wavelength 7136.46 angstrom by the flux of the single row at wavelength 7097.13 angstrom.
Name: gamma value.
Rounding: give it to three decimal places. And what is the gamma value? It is 1.023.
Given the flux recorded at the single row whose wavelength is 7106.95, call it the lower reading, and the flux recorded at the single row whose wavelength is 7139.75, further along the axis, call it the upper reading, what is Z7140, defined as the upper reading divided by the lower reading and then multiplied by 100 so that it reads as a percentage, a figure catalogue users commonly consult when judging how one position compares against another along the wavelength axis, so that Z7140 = 104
